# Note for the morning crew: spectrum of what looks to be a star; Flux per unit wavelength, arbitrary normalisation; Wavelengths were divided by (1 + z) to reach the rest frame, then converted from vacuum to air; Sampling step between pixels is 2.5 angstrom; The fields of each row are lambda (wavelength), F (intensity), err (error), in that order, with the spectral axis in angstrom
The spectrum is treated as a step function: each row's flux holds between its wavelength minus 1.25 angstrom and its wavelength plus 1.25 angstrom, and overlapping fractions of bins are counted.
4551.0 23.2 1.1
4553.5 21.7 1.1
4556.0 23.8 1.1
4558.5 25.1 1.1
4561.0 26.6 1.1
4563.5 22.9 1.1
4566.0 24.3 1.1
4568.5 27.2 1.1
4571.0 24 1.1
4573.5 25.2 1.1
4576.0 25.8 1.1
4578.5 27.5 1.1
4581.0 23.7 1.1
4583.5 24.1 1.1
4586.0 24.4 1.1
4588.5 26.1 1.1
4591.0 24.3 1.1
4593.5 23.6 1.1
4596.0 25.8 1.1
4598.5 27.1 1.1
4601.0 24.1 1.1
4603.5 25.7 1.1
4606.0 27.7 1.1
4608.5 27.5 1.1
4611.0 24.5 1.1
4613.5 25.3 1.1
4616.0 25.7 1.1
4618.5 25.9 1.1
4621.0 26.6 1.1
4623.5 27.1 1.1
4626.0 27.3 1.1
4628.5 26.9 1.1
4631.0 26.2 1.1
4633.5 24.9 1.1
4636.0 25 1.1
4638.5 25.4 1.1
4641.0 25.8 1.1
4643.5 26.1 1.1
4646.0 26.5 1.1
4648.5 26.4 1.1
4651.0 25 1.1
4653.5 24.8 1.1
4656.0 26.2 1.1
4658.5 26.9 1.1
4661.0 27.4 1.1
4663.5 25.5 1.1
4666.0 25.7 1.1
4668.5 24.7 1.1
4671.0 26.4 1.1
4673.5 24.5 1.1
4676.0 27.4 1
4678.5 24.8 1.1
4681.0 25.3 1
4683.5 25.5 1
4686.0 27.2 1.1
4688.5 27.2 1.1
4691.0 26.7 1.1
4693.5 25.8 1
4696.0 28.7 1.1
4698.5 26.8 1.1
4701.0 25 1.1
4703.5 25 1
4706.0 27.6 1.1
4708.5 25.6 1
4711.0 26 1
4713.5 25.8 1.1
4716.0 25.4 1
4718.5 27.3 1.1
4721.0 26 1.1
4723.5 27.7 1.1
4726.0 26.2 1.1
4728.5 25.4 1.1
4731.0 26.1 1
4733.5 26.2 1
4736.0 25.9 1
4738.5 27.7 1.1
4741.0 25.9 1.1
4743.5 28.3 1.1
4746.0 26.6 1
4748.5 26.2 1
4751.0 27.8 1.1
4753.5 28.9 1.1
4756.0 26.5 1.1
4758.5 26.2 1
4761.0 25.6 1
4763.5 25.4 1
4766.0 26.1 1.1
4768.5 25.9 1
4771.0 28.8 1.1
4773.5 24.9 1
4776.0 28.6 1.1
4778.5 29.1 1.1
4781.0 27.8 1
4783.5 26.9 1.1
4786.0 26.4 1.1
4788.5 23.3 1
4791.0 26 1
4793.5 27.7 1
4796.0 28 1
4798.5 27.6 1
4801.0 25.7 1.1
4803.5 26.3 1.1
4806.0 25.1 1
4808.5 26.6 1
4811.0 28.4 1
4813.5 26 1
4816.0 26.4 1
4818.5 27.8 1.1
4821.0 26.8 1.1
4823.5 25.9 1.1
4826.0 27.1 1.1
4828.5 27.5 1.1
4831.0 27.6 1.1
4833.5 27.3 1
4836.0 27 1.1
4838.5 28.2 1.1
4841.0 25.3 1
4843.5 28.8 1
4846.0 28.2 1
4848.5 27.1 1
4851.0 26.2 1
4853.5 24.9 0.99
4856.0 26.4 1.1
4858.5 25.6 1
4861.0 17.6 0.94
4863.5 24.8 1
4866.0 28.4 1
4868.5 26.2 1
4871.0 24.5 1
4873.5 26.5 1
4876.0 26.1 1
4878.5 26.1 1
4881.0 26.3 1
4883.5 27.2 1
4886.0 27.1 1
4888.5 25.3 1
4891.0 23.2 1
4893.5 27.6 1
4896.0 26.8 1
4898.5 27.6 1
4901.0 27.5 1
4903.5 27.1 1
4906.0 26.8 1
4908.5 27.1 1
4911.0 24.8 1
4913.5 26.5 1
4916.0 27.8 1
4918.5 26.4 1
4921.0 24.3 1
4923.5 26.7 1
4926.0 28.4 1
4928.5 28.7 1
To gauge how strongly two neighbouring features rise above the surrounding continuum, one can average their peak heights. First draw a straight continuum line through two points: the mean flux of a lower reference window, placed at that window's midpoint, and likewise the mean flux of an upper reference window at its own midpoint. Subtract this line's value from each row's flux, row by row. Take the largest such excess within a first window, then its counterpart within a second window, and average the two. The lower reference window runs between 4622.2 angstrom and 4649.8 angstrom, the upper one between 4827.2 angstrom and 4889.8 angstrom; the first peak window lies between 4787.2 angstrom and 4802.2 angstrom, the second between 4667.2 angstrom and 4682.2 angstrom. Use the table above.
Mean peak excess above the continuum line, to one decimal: 1.5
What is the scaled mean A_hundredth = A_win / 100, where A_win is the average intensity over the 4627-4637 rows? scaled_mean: 0.258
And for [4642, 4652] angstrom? 0.260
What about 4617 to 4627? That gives 0.267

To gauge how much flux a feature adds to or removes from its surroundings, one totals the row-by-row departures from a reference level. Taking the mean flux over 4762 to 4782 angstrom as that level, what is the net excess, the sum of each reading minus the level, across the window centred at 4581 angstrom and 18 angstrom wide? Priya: -13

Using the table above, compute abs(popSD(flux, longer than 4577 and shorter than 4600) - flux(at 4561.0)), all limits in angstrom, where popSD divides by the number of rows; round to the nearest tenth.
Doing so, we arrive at 25.2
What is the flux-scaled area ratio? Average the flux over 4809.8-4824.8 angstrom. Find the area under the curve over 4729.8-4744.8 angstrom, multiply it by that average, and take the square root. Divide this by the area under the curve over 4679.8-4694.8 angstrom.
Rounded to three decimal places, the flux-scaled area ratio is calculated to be 0.263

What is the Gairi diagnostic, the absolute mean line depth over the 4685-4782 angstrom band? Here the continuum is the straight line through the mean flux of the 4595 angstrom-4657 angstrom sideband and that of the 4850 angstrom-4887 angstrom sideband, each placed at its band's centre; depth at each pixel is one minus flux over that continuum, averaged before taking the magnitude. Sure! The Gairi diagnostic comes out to 0.033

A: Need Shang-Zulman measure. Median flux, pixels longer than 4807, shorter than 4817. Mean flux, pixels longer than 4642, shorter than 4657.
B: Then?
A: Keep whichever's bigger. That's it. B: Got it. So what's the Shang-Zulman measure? 26.5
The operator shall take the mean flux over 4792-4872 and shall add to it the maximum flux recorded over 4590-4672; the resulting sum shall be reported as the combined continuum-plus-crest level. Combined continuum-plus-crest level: 54.2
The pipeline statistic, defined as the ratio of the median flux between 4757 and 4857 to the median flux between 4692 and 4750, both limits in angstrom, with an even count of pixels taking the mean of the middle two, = 1.023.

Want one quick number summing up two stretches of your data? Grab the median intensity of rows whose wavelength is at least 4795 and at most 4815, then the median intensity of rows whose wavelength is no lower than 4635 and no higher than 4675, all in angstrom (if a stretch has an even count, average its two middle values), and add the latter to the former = 52.2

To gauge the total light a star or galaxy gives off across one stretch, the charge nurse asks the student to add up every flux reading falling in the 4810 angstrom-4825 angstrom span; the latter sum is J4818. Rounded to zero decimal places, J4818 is 161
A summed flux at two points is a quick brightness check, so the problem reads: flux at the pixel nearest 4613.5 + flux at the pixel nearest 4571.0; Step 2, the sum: 49.3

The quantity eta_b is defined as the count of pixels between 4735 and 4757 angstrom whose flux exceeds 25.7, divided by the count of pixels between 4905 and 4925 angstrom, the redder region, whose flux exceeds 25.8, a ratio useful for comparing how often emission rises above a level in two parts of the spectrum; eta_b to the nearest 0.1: 1.5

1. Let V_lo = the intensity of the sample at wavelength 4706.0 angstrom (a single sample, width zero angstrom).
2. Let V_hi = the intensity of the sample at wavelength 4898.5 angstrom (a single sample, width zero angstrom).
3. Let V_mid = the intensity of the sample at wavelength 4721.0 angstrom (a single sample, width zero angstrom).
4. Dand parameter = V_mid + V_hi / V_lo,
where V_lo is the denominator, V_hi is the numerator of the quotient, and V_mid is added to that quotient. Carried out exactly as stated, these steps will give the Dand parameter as 27.0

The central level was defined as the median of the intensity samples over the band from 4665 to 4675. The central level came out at 25.2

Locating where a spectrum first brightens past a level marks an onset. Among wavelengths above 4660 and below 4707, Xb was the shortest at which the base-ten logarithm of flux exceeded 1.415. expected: 4661.0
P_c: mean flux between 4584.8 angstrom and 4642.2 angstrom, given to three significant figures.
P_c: 25.8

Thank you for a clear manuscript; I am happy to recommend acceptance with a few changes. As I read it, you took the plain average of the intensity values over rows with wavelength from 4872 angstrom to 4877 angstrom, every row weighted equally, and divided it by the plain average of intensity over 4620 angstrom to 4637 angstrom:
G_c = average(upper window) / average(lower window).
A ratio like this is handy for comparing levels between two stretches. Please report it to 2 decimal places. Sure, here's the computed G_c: 1.00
